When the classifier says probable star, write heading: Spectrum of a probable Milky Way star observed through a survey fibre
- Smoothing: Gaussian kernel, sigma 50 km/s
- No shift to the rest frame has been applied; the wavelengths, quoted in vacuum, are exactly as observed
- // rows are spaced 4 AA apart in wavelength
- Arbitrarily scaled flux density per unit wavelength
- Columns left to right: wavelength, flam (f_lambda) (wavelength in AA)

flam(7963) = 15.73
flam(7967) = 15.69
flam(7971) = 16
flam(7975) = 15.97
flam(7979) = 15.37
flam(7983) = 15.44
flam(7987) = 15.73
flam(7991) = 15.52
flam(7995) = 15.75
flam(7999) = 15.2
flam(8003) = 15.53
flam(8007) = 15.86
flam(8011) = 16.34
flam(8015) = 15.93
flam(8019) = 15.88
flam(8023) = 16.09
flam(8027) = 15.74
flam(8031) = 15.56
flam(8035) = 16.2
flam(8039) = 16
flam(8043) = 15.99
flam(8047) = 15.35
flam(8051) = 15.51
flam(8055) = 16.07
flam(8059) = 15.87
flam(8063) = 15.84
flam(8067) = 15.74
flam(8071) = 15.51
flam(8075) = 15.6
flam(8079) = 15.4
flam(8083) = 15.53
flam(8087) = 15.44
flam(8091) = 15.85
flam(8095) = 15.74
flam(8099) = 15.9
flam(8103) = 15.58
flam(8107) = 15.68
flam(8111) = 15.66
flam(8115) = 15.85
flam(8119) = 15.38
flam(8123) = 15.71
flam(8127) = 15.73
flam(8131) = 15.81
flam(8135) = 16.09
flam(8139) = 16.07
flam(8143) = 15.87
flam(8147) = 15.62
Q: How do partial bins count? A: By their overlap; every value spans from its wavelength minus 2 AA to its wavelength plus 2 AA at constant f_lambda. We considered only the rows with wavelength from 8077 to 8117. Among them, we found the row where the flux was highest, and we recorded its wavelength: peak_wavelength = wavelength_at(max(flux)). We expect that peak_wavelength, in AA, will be 8099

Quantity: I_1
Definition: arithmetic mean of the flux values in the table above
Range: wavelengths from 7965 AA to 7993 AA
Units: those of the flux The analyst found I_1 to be 15.67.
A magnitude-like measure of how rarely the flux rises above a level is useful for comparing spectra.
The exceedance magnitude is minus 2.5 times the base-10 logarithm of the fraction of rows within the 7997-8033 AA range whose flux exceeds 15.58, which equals 0.44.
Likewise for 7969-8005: 0.88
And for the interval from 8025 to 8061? 0.44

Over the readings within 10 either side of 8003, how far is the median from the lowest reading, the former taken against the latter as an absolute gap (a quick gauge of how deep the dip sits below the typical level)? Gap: 0.55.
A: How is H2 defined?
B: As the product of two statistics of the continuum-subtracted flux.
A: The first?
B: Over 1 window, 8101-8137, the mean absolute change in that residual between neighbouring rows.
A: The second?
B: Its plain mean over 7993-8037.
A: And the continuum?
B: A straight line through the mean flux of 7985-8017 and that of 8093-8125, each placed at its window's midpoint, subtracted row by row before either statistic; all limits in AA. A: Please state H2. 0.0185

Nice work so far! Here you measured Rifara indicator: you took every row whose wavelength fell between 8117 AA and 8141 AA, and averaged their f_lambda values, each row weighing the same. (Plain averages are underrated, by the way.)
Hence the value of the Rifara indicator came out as 15.8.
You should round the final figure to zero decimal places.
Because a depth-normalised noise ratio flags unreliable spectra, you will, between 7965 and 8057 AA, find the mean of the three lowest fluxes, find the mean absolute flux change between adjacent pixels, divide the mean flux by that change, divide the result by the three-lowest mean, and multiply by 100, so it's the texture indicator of 331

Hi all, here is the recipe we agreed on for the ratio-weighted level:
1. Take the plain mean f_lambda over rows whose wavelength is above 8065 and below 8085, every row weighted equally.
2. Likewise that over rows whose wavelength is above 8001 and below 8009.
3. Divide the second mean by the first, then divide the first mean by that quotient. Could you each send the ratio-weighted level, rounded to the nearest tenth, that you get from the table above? 15.4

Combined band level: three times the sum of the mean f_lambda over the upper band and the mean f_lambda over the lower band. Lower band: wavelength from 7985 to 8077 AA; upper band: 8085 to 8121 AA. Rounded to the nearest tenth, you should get 94.3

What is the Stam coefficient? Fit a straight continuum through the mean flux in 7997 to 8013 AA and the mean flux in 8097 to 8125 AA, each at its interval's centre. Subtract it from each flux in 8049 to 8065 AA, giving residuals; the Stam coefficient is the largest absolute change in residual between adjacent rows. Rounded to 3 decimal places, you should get 0.562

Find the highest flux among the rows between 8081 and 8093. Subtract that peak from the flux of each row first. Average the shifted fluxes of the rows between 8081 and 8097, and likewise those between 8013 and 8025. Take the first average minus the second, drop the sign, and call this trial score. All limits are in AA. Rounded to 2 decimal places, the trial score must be 0.33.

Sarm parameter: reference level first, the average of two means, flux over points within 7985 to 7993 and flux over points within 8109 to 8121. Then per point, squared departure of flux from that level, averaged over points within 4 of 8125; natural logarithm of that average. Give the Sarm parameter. -4.7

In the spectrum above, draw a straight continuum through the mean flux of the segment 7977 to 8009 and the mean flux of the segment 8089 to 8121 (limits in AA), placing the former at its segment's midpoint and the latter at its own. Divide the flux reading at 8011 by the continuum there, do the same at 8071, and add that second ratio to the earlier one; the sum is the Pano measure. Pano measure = 2.04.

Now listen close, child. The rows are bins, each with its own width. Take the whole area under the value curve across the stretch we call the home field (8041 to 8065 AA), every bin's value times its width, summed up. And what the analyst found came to 379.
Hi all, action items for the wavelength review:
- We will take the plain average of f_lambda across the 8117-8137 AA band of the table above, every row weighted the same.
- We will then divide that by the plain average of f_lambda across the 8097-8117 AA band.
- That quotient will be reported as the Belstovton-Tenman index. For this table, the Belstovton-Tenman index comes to 1.00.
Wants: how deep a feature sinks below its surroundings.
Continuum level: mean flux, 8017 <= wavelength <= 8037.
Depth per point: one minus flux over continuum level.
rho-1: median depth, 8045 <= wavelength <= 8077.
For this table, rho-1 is 0.014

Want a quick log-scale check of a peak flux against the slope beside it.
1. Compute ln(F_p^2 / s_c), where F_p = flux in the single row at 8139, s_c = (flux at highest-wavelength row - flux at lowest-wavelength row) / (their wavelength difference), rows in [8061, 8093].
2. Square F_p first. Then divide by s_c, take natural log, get 13.5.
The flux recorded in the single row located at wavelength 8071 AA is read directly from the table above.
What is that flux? 15.51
